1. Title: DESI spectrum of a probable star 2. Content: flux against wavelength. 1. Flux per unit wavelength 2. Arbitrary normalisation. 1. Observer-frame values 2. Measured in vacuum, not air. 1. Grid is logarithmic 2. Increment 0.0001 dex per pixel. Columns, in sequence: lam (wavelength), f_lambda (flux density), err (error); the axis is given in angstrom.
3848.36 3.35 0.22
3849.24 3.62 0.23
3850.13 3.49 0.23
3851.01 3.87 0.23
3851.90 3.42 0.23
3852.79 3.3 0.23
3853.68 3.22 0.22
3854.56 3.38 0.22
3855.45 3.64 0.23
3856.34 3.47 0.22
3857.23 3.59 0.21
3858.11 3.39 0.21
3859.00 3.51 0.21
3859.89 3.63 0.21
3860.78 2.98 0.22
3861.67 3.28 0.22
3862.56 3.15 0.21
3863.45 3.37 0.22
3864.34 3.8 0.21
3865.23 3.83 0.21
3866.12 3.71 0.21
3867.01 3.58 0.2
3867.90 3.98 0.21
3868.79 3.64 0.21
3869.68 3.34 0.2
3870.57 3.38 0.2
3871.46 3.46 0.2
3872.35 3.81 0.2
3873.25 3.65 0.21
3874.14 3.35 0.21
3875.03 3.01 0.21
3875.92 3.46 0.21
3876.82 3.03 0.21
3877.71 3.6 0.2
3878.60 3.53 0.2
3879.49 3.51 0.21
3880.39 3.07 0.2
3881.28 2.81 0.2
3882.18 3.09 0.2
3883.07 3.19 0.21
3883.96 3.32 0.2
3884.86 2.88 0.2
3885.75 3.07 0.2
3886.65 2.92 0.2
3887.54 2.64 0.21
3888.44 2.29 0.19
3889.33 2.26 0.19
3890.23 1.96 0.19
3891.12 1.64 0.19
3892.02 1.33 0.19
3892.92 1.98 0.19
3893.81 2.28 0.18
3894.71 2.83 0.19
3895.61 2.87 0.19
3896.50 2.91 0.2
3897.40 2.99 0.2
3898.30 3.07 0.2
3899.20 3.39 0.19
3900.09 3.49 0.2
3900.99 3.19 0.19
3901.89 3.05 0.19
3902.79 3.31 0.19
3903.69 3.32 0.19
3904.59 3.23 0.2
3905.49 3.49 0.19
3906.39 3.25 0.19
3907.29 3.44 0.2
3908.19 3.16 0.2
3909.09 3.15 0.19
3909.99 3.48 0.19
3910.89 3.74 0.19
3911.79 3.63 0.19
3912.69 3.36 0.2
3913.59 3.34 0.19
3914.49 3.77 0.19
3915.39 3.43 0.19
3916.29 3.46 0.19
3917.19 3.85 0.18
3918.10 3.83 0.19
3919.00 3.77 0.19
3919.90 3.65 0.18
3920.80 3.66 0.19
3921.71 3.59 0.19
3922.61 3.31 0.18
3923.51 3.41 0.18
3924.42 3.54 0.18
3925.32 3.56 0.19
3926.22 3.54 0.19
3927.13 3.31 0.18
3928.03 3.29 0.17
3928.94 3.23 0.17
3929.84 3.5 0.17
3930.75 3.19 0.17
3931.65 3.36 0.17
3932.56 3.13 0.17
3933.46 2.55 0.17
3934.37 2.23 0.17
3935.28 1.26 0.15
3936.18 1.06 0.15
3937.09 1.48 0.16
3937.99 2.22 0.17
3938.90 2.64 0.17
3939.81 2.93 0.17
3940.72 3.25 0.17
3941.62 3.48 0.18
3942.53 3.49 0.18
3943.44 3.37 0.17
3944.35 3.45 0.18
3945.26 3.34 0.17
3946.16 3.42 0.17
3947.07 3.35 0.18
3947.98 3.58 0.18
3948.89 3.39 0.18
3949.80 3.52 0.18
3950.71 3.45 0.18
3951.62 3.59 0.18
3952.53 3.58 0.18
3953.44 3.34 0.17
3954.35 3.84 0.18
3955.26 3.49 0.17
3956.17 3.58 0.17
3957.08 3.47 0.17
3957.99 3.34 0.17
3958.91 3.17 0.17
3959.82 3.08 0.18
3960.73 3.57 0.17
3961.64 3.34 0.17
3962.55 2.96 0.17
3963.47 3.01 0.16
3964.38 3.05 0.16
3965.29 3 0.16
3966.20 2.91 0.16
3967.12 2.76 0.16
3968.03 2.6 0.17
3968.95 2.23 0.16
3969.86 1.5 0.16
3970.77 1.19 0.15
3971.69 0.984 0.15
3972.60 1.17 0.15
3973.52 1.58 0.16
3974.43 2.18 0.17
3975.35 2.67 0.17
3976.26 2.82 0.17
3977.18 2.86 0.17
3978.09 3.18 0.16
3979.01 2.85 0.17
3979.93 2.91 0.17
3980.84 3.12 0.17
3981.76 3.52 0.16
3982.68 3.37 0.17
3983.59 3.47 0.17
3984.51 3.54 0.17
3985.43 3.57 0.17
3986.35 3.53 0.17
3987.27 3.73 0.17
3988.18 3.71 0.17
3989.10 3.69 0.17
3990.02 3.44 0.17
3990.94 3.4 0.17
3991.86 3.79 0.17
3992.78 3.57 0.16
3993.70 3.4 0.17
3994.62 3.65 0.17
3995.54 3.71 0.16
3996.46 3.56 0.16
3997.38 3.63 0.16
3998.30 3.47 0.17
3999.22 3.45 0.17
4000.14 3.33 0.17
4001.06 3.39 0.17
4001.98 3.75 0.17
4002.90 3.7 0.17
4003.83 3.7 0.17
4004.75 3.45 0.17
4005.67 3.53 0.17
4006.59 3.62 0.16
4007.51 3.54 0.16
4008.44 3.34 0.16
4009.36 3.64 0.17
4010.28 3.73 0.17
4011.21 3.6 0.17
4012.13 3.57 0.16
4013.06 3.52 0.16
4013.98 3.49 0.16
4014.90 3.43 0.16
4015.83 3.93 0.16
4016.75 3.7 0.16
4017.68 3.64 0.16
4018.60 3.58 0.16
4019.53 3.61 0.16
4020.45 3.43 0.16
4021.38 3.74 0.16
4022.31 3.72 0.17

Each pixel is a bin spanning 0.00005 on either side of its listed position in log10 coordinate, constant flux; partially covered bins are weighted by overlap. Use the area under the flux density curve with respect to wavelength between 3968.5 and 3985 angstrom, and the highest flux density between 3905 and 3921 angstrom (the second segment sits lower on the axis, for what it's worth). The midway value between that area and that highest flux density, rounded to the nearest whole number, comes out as 23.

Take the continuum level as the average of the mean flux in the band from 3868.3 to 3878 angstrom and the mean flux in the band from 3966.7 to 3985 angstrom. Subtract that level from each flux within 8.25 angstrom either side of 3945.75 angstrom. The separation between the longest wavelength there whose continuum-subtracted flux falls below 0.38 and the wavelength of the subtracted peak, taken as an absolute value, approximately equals 1.8 angstrom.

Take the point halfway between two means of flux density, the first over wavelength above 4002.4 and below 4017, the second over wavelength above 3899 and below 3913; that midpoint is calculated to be 3.47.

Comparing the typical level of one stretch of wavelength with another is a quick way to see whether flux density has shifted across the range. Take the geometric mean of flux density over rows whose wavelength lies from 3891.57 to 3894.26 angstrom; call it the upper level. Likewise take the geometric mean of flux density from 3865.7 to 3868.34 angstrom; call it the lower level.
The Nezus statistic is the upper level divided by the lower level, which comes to 0.484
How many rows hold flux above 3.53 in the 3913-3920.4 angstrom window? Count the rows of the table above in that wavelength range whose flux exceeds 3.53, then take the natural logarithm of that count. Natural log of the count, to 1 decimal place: 1.6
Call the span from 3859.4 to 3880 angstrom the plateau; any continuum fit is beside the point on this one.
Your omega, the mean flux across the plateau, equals 3.48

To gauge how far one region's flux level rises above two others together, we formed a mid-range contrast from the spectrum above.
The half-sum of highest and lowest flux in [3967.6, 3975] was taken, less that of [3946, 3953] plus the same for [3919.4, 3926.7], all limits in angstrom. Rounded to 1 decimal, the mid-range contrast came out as -5.2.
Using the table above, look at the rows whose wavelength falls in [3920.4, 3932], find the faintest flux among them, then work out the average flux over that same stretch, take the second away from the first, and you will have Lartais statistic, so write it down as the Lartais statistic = -0.23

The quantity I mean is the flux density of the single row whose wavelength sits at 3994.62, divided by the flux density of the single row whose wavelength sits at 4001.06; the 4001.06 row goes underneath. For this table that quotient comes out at 1.08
